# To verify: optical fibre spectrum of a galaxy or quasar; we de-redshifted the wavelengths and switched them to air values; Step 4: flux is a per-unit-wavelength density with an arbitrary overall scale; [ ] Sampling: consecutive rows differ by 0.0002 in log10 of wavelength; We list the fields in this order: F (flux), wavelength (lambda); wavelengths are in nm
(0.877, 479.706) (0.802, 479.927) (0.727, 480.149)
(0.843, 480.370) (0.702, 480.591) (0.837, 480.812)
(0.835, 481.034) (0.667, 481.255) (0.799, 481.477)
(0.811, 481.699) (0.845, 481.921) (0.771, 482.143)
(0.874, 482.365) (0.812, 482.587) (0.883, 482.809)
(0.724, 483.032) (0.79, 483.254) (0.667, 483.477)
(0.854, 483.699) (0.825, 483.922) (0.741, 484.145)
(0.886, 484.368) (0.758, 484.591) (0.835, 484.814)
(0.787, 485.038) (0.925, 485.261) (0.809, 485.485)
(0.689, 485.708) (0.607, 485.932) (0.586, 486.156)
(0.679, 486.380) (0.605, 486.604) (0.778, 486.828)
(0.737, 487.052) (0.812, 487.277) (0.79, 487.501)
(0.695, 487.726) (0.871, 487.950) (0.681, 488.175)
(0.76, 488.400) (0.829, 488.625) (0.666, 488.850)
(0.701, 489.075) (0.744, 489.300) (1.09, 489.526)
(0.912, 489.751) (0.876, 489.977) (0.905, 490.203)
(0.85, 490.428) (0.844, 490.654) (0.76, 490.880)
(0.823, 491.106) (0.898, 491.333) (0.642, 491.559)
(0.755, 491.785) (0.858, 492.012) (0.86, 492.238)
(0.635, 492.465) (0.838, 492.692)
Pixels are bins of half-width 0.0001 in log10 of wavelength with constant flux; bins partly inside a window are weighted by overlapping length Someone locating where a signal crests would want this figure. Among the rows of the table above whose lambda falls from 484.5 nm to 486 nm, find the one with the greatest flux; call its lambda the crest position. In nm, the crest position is 485.261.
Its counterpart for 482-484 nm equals 482.809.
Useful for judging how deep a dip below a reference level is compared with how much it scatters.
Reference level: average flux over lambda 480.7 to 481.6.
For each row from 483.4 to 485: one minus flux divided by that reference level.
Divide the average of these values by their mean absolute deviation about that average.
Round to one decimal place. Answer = -0.2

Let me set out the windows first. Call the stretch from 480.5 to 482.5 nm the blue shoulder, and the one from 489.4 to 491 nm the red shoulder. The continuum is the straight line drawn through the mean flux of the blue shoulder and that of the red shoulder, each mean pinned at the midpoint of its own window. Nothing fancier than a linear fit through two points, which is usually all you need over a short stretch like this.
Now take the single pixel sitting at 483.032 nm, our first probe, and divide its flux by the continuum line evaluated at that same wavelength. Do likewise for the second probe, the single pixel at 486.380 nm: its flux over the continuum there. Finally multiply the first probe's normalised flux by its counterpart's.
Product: 0.71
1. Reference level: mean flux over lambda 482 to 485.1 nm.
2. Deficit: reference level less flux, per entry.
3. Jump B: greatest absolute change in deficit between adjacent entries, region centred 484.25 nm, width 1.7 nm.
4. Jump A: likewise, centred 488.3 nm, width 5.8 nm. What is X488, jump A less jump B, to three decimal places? 0.159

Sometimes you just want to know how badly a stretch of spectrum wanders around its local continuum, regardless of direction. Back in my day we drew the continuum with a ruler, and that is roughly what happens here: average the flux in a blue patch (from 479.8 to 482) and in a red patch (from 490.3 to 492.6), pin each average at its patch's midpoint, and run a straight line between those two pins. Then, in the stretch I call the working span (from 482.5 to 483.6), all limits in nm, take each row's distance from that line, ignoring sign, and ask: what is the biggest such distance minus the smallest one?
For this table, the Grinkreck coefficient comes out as 0.119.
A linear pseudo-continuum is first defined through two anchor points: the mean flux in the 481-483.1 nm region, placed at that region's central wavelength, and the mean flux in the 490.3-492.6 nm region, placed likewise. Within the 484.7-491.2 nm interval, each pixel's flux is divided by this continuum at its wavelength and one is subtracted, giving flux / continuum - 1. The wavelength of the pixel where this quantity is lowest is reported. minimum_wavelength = 486.156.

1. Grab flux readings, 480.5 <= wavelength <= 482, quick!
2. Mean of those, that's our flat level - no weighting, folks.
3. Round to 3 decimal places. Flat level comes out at 0.785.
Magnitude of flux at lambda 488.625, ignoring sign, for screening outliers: 0.83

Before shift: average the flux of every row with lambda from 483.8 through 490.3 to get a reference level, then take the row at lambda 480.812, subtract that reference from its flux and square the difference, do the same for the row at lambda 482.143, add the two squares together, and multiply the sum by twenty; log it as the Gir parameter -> 0.07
